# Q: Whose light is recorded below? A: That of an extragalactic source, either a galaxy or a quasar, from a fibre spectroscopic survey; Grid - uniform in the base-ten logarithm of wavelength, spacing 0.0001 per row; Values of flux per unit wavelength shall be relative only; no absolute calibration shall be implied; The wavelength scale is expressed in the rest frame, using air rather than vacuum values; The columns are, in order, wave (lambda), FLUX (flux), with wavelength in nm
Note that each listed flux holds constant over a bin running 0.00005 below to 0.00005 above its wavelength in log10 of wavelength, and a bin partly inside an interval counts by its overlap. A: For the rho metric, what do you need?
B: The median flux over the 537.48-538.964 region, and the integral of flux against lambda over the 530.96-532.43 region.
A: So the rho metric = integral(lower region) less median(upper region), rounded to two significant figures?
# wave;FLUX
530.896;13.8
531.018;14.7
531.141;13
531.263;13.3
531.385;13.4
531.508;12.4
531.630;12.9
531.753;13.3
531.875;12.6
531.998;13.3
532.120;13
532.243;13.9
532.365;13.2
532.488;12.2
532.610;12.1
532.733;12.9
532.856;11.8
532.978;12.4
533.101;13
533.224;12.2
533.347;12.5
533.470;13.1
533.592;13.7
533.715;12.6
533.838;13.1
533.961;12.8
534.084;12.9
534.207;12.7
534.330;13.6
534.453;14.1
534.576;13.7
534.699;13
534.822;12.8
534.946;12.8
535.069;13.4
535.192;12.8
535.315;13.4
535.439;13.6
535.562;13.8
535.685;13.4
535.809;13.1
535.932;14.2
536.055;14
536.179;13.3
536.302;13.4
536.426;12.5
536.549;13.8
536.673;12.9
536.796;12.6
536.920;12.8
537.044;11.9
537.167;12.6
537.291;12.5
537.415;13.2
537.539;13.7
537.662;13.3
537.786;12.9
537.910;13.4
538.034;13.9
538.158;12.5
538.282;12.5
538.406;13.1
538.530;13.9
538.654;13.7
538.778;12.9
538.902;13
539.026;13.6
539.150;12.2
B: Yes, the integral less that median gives 6.3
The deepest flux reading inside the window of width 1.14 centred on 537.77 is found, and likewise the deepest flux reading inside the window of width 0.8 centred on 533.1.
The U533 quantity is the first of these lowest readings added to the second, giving 24.3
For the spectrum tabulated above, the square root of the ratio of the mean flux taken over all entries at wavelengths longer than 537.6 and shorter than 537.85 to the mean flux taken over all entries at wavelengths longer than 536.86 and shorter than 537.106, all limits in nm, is 1.03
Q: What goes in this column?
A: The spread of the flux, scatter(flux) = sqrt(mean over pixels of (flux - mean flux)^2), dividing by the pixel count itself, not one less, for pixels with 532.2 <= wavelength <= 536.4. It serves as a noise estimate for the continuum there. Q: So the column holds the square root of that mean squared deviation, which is 0.59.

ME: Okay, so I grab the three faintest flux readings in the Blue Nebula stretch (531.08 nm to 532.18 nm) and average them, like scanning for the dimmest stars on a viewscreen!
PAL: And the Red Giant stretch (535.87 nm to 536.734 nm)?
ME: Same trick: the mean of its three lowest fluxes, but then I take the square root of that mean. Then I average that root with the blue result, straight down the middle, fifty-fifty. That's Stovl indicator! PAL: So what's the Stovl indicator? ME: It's 8.11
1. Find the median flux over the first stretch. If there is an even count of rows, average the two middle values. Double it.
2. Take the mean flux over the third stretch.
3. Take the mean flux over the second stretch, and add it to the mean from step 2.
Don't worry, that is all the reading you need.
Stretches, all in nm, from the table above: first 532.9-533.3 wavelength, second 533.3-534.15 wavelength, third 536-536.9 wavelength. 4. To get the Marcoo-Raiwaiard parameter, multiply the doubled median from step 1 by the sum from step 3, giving 649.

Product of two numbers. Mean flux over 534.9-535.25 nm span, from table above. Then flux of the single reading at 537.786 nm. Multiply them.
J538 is 168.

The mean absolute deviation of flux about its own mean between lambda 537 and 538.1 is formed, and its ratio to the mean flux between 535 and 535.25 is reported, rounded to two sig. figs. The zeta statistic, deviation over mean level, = 0.039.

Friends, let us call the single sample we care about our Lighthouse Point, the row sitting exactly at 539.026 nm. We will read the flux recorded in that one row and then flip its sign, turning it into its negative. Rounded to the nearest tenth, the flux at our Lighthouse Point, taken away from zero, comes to -13.6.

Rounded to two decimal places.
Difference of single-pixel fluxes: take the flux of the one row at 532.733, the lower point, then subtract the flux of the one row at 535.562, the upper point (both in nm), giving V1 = -0.90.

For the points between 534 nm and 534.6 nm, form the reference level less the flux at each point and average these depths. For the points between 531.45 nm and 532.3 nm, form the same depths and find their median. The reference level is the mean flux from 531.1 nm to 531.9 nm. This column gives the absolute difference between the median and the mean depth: 0.4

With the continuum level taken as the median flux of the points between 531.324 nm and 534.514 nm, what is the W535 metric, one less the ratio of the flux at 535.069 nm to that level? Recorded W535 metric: -0.04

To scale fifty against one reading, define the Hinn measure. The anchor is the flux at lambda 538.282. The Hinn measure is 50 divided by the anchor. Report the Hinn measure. 4.00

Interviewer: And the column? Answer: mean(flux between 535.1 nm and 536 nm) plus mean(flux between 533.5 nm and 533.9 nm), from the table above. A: 26.6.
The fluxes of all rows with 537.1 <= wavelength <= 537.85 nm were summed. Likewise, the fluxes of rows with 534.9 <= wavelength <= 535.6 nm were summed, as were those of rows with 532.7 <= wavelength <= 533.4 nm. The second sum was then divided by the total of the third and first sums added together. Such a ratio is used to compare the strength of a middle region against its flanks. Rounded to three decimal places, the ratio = 0.522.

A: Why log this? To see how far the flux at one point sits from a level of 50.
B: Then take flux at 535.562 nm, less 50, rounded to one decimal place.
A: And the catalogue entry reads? -36.2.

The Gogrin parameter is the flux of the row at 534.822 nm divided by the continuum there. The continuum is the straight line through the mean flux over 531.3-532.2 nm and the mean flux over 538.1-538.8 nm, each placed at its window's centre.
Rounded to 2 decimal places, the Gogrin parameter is 0.98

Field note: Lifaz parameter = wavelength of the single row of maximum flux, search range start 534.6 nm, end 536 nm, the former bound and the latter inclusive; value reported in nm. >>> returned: 535.932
